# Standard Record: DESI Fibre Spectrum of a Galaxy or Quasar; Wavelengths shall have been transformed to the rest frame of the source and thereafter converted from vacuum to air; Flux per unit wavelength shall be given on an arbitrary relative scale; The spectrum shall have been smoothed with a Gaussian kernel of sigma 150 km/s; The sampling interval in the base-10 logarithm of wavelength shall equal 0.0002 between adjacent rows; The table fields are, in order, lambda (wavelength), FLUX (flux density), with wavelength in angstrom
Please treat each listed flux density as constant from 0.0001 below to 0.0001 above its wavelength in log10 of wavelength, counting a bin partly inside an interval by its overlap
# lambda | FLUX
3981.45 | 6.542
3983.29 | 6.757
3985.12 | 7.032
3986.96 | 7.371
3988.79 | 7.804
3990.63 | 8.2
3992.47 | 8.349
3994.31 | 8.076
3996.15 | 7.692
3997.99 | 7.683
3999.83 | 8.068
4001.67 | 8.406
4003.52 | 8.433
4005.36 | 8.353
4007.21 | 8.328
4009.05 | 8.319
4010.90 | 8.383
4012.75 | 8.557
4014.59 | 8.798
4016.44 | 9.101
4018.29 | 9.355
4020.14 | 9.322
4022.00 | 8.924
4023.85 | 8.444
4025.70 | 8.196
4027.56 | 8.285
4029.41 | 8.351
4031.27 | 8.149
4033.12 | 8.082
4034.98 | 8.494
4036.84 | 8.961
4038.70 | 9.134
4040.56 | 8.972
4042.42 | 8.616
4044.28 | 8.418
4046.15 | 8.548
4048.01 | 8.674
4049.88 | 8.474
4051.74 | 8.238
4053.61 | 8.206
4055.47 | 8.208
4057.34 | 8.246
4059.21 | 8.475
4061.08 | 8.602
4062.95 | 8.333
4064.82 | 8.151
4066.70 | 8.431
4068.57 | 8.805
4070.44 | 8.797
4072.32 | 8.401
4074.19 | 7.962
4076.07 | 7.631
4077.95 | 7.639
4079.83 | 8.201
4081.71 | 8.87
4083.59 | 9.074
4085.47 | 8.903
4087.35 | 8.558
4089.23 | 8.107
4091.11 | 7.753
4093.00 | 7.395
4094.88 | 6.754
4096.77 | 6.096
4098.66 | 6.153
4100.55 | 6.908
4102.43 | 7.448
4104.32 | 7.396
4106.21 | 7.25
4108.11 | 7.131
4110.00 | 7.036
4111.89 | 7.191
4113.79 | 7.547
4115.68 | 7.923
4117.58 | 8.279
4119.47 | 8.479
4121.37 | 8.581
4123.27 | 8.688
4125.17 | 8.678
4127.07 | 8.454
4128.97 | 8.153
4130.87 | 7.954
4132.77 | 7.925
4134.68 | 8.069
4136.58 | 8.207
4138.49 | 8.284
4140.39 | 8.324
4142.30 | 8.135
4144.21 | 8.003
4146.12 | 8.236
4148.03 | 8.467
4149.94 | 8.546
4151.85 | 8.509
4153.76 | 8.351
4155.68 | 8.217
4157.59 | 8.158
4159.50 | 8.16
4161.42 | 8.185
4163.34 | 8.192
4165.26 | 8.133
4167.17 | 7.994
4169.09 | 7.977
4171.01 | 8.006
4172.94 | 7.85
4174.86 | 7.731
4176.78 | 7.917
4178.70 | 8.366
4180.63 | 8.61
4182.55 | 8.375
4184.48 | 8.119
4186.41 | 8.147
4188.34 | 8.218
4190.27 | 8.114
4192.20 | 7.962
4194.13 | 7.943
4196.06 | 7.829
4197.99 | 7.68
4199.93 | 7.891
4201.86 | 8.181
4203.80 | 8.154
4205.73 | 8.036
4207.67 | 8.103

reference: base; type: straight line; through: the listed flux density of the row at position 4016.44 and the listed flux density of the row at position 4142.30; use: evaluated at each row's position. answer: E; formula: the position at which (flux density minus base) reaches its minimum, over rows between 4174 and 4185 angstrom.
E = 4174.86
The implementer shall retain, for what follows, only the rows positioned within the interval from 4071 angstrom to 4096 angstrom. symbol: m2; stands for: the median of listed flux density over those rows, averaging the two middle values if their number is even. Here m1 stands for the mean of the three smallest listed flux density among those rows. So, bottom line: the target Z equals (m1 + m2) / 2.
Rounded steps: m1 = 7.3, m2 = 8.1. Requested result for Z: 7.7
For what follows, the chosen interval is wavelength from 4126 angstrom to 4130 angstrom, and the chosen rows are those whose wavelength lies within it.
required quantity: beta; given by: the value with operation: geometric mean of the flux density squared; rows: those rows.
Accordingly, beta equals 68.9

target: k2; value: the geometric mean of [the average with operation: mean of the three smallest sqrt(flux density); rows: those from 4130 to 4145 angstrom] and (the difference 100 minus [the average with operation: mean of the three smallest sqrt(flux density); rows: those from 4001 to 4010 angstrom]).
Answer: 16.6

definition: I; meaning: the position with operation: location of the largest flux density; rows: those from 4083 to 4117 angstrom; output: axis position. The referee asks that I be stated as 4083.59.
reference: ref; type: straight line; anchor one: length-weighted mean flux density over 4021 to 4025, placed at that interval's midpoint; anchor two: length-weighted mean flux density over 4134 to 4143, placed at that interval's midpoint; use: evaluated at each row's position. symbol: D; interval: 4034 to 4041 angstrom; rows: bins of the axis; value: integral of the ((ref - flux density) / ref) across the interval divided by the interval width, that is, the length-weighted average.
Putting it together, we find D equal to -0.03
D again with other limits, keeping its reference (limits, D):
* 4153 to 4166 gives -0.01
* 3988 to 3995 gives 0.08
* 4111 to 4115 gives 0.11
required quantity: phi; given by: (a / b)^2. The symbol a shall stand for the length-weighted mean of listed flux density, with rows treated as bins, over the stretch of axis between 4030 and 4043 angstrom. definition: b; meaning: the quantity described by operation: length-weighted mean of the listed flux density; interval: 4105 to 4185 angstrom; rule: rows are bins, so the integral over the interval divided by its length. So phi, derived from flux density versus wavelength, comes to 1.13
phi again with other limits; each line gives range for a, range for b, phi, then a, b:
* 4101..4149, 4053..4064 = 0.91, 7.98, 8.35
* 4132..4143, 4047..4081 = 0.96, 8.16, 8.31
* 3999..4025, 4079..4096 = 1.12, 8.63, 8.16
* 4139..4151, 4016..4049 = 0.92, 8.29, 8.66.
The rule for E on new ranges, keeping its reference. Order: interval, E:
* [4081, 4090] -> 4089.23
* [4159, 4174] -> 4172.94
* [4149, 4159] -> 4157.59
